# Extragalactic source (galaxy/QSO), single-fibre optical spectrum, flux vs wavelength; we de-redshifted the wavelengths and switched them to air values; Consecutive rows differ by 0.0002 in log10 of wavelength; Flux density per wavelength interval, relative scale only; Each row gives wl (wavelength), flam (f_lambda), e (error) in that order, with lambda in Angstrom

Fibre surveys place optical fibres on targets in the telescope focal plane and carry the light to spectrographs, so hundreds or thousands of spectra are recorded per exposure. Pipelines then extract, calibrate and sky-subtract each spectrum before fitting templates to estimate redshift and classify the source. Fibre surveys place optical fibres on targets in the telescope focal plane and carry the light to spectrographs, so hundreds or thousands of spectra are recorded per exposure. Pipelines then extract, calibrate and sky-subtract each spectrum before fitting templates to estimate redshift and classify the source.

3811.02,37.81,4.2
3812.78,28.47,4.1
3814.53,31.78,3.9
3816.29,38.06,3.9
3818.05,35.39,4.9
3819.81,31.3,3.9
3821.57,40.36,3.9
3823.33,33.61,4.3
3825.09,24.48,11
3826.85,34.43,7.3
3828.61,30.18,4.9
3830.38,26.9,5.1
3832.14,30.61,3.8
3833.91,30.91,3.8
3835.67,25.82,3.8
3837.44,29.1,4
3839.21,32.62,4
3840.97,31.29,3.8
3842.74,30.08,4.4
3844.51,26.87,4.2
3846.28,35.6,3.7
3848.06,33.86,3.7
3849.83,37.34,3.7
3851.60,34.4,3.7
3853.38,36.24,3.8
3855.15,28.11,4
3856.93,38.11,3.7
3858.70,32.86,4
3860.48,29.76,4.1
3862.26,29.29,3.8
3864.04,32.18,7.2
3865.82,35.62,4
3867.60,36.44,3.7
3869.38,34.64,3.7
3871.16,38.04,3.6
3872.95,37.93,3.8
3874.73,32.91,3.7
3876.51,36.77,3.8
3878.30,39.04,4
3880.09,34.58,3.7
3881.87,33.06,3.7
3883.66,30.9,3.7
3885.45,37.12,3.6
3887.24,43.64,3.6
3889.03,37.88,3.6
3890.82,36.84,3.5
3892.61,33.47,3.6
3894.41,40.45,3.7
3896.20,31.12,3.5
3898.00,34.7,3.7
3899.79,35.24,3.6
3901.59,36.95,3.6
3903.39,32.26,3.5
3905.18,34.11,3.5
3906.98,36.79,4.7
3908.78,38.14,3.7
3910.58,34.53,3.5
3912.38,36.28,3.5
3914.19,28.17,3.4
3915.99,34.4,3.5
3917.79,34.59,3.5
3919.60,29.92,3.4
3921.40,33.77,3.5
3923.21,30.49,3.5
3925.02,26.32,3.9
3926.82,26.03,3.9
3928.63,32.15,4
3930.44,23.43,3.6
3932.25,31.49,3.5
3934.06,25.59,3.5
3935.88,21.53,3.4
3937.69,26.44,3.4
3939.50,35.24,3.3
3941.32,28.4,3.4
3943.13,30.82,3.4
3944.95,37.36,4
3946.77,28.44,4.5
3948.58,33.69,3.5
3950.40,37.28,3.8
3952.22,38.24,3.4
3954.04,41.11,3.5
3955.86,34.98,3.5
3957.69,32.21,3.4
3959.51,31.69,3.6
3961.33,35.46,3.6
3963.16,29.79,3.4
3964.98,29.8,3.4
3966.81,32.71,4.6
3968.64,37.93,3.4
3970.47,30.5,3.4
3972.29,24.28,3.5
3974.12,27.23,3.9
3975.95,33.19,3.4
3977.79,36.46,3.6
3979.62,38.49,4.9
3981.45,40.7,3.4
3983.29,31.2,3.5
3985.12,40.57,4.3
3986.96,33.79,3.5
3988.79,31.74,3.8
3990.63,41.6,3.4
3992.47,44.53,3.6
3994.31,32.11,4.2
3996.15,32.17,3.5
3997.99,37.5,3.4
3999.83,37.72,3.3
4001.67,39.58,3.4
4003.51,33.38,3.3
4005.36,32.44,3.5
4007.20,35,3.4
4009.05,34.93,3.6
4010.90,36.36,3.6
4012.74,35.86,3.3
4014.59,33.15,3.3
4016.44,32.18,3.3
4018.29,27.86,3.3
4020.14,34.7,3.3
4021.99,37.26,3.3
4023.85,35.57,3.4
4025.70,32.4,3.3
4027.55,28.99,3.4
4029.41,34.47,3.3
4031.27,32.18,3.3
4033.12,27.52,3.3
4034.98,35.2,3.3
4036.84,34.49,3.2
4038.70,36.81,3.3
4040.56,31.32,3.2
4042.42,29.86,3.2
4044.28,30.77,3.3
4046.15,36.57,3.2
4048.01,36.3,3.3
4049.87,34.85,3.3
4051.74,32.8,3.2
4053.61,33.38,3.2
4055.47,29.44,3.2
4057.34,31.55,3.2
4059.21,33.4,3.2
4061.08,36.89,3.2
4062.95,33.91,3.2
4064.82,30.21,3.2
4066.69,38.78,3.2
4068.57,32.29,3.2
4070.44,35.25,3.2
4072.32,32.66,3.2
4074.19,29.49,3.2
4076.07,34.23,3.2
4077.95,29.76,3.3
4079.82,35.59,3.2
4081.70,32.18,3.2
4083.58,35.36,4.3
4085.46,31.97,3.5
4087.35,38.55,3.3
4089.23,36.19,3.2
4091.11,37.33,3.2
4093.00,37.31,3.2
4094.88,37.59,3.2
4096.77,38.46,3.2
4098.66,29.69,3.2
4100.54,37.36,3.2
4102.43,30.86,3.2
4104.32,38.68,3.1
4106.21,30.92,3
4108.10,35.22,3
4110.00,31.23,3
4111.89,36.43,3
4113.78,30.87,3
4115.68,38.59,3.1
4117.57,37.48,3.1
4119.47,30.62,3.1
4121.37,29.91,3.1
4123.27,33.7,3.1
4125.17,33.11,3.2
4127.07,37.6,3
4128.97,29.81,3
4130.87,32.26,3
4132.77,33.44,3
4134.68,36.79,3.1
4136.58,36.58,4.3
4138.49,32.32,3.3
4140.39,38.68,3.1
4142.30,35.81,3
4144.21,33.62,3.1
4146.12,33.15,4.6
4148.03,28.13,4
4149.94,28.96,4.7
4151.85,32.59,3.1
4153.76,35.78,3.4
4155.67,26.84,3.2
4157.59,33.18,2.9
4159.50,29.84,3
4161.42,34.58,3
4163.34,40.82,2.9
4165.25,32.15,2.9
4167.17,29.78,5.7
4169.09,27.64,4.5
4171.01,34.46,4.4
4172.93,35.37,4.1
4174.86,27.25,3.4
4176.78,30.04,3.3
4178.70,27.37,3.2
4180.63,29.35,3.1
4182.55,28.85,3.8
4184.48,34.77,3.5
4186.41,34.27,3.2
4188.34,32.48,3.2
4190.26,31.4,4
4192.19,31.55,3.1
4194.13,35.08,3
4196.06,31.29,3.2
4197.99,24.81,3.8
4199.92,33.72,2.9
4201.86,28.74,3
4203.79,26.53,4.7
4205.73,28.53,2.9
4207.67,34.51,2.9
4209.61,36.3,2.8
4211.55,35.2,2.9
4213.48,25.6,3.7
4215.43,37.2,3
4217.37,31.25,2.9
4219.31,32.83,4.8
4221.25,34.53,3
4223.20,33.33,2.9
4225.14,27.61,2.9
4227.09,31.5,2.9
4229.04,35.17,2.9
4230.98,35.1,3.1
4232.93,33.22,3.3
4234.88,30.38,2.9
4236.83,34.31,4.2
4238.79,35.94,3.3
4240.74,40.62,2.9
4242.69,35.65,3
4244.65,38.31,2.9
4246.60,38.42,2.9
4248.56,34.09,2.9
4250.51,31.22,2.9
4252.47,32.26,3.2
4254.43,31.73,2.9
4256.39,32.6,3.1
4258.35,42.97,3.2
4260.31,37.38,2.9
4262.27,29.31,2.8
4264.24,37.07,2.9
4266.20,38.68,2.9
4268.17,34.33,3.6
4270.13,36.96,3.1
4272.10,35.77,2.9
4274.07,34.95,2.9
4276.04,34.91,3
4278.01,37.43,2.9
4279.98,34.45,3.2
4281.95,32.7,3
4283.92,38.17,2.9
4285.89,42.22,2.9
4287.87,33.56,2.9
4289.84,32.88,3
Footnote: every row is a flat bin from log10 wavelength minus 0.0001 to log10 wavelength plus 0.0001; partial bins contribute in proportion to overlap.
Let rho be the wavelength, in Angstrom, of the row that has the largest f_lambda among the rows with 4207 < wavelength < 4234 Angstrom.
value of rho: 4215.43 Angstrom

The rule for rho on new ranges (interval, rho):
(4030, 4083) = 4066.69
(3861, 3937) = 3887.24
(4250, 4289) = 4258.35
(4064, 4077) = 4066.69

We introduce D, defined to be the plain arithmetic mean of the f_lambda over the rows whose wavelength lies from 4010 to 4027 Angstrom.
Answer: 33.9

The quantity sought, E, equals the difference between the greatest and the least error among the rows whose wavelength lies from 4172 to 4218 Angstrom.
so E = 1.9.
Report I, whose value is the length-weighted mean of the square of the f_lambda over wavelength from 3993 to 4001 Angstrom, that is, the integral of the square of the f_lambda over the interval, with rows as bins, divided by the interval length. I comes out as 1272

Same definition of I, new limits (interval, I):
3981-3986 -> 1402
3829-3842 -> 883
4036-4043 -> 1114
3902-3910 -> 1258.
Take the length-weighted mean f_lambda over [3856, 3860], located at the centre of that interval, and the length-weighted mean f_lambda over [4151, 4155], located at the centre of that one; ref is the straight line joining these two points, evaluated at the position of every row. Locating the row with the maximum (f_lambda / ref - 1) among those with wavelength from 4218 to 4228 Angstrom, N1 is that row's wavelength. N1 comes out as 4221.25 Angstrom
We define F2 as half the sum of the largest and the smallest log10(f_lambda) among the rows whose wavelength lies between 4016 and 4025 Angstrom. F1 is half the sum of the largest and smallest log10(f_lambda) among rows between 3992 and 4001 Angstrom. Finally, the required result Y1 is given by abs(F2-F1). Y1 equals 0.070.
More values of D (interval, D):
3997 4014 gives 35.9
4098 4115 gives 33.5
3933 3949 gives 29.7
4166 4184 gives 30.0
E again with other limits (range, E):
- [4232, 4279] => 1.4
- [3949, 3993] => 1.5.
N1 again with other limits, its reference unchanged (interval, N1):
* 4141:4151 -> 4142.30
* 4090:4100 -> 4096.77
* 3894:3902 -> 3894.41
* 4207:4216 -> 4215.43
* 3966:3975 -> 3968.64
